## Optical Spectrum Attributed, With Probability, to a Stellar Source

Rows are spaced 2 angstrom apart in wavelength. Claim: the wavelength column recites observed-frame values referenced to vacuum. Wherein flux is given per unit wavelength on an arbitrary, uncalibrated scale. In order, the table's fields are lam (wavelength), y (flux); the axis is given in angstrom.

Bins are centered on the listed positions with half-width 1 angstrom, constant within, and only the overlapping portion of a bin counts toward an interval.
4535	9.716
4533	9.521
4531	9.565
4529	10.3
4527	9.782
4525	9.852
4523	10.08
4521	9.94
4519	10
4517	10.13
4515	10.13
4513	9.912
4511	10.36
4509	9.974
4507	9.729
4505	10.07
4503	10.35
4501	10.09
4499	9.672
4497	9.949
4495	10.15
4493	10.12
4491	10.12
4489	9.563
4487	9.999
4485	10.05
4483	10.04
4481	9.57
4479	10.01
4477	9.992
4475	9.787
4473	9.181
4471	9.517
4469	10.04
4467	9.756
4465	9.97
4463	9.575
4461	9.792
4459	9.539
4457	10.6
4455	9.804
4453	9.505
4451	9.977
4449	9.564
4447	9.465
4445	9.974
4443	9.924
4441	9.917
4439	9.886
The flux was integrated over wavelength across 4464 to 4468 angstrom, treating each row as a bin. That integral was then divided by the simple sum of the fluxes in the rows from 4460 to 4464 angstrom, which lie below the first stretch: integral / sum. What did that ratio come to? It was 2.04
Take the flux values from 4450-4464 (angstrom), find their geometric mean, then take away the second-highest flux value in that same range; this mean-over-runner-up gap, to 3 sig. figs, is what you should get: -0.156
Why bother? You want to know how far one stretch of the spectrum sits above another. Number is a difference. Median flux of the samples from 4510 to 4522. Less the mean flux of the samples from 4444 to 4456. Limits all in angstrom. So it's 0.35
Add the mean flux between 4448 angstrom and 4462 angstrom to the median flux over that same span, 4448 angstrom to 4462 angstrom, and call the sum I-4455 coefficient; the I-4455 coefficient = 19.6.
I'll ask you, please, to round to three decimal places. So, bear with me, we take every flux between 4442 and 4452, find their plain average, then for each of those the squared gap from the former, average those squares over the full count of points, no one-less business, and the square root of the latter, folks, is 0.220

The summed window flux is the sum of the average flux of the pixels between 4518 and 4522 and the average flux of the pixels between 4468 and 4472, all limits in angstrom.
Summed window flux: 19.7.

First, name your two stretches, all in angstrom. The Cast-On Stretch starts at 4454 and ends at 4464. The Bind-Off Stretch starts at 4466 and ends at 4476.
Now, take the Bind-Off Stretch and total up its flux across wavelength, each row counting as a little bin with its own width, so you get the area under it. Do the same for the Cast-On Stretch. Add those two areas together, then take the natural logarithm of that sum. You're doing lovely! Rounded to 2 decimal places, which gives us 5.27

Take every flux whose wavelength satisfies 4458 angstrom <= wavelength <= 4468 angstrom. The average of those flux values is 9.73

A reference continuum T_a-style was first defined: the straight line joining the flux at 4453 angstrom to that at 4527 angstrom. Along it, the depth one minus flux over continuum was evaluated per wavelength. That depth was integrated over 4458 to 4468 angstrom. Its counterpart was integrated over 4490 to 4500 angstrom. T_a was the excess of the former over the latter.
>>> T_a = 0.16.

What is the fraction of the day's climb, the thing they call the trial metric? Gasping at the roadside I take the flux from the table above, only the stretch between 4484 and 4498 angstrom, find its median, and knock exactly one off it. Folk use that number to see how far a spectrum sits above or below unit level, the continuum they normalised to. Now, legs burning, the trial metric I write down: 9.05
